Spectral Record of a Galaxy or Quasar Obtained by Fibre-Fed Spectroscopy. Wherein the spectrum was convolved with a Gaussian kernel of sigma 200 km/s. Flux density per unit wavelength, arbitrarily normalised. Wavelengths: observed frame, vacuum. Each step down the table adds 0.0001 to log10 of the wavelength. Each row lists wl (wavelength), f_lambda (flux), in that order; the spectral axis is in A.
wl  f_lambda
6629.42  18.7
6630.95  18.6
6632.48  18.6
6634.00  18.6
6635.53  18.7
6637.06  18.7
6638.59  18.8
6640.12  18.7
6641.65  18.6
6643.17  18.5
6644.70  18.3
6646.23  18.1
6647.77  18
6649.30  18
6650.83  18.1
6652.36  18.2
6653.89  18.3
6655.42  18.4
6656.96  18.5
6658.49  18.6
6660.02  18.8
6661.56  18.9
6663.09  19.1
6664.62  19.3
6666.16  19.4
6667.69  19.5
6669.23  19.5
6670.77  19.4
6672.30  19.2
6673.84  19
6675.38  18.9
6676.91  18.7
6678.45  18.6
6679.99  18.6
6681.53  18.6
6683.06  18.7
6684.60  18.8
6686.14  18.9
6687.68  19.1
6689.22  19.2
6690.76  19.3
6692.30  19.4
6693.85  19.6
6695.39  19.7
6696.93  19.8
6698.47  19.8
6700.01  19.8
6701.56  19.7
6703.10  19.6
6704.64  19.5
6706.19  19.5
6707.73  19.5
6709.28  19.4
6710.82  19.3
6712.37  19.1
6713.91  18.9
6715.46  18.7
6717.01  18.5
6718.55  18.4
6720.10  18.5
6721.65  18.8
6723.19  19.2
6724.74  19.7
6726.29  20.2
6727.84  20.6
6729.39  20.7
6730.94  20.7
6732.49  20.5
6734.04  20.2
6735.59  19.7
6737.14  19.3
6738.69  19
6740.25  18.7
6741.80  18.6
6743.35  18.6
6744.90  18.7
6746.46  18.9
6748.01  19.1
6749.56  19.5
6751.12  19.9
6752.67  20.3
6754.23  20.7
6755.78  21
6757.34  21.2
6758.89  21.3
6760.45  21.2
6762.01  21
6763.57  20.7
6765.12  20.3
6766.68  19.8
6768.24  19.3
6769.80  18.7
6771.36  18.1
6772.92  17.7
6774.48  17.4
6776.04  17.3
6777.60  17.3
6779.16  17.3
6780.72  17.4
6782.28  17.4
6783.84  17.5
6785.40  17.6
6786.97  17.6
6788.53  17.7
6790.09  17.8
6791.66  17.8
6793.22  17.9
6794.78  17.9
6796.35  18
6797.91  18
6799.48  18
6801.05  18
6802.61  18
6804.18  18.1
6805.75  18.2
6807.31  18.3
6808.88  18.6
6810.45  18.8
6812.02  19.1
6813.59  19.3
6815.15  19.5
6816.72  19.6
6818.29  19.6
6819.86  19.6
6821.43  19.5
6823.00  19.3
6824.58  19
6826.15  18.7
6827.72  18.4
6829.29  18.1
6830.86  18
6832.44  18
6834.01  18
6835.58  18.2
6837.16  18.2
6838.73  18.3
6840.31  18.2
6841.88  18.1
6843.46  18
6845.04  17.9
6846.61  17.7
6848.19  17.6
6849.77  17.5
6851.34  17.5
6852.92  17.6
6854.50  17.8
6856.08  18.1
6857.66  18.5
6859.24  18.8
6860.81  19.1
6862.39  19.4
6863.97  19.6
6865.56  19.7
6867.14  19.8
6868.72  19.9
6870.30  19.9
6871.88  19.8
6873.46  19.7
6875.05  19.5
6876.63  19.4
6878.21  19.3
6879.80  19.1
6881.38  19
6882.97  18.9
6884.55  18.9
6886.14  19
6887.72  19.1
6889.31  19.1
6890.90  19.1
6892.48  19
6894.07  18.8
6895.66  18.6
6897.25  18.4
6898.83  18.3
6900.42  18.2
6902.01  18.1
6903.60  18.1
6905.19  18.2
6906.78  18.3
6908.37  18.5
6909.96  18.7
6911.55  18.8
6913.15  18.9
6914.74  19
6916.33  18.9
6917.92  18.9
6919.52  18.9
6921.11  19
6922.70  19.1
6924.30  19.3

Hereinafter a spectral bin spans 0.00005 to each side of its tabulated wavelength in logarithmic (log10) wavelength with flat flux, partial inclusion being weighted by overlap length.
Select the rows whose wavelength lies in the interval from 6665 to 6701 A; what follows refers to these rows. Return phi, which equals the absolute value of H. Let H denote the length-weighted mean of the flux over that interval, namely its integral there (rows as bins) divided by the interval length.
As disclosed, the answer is 19.2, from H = 19.2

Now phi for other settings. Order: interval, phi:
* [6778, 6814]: 18.0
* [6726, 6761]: 19.9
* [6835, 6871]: 18.5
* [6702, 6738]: 19.5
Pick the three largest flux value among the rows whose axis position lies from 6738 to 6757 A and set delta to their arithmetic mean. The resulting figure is 20.7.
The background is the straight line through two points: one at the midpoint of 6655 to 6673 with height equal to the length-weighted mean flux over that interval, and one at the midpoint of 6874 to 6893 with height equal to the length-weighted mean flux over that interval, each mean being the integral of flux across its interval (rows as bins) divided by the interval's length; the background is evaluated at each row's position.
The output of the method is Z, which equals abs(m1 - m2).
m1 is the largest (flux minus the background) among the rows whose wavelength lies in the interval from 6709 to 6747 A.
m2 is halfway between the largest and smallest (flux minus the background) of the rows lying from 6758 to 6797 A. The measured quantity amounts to 1.4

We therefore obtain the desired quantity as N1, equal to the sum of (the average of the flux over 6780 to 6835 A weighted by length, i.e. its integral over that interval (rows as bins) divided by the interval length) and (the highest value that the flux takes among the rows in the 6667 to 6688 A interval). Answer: 37.9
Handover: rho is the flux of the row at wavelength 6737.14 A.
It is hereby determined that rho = 19.3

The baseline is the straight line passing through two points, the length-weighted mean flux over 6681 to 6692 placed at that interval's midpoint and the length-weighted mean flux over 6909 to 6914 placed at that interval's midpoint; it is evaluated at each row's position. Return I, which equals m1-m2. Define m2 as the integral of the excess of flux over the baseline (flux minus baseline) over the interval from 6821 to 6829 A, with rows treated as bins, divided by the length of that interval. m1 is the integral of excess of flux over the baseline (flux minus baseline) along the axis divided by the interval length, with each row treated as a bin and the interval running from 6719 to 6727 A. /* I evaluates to 0.2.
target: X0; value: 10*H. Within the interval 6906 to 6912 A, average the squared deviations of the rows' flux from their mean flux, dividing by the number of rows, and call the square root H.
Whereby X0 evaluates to 1.92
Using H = 0.19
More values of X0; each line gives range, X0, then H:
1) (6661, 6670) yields 2.19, 0.22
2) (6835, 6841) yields 0.43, 0.04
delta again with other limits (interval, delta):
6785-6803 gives 18.0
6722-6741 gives 20.7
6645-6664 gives 18.9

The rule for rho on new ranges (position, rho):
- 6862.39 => 19.4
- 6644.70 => 18.3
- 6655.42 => 18.4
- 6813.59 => 19.3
